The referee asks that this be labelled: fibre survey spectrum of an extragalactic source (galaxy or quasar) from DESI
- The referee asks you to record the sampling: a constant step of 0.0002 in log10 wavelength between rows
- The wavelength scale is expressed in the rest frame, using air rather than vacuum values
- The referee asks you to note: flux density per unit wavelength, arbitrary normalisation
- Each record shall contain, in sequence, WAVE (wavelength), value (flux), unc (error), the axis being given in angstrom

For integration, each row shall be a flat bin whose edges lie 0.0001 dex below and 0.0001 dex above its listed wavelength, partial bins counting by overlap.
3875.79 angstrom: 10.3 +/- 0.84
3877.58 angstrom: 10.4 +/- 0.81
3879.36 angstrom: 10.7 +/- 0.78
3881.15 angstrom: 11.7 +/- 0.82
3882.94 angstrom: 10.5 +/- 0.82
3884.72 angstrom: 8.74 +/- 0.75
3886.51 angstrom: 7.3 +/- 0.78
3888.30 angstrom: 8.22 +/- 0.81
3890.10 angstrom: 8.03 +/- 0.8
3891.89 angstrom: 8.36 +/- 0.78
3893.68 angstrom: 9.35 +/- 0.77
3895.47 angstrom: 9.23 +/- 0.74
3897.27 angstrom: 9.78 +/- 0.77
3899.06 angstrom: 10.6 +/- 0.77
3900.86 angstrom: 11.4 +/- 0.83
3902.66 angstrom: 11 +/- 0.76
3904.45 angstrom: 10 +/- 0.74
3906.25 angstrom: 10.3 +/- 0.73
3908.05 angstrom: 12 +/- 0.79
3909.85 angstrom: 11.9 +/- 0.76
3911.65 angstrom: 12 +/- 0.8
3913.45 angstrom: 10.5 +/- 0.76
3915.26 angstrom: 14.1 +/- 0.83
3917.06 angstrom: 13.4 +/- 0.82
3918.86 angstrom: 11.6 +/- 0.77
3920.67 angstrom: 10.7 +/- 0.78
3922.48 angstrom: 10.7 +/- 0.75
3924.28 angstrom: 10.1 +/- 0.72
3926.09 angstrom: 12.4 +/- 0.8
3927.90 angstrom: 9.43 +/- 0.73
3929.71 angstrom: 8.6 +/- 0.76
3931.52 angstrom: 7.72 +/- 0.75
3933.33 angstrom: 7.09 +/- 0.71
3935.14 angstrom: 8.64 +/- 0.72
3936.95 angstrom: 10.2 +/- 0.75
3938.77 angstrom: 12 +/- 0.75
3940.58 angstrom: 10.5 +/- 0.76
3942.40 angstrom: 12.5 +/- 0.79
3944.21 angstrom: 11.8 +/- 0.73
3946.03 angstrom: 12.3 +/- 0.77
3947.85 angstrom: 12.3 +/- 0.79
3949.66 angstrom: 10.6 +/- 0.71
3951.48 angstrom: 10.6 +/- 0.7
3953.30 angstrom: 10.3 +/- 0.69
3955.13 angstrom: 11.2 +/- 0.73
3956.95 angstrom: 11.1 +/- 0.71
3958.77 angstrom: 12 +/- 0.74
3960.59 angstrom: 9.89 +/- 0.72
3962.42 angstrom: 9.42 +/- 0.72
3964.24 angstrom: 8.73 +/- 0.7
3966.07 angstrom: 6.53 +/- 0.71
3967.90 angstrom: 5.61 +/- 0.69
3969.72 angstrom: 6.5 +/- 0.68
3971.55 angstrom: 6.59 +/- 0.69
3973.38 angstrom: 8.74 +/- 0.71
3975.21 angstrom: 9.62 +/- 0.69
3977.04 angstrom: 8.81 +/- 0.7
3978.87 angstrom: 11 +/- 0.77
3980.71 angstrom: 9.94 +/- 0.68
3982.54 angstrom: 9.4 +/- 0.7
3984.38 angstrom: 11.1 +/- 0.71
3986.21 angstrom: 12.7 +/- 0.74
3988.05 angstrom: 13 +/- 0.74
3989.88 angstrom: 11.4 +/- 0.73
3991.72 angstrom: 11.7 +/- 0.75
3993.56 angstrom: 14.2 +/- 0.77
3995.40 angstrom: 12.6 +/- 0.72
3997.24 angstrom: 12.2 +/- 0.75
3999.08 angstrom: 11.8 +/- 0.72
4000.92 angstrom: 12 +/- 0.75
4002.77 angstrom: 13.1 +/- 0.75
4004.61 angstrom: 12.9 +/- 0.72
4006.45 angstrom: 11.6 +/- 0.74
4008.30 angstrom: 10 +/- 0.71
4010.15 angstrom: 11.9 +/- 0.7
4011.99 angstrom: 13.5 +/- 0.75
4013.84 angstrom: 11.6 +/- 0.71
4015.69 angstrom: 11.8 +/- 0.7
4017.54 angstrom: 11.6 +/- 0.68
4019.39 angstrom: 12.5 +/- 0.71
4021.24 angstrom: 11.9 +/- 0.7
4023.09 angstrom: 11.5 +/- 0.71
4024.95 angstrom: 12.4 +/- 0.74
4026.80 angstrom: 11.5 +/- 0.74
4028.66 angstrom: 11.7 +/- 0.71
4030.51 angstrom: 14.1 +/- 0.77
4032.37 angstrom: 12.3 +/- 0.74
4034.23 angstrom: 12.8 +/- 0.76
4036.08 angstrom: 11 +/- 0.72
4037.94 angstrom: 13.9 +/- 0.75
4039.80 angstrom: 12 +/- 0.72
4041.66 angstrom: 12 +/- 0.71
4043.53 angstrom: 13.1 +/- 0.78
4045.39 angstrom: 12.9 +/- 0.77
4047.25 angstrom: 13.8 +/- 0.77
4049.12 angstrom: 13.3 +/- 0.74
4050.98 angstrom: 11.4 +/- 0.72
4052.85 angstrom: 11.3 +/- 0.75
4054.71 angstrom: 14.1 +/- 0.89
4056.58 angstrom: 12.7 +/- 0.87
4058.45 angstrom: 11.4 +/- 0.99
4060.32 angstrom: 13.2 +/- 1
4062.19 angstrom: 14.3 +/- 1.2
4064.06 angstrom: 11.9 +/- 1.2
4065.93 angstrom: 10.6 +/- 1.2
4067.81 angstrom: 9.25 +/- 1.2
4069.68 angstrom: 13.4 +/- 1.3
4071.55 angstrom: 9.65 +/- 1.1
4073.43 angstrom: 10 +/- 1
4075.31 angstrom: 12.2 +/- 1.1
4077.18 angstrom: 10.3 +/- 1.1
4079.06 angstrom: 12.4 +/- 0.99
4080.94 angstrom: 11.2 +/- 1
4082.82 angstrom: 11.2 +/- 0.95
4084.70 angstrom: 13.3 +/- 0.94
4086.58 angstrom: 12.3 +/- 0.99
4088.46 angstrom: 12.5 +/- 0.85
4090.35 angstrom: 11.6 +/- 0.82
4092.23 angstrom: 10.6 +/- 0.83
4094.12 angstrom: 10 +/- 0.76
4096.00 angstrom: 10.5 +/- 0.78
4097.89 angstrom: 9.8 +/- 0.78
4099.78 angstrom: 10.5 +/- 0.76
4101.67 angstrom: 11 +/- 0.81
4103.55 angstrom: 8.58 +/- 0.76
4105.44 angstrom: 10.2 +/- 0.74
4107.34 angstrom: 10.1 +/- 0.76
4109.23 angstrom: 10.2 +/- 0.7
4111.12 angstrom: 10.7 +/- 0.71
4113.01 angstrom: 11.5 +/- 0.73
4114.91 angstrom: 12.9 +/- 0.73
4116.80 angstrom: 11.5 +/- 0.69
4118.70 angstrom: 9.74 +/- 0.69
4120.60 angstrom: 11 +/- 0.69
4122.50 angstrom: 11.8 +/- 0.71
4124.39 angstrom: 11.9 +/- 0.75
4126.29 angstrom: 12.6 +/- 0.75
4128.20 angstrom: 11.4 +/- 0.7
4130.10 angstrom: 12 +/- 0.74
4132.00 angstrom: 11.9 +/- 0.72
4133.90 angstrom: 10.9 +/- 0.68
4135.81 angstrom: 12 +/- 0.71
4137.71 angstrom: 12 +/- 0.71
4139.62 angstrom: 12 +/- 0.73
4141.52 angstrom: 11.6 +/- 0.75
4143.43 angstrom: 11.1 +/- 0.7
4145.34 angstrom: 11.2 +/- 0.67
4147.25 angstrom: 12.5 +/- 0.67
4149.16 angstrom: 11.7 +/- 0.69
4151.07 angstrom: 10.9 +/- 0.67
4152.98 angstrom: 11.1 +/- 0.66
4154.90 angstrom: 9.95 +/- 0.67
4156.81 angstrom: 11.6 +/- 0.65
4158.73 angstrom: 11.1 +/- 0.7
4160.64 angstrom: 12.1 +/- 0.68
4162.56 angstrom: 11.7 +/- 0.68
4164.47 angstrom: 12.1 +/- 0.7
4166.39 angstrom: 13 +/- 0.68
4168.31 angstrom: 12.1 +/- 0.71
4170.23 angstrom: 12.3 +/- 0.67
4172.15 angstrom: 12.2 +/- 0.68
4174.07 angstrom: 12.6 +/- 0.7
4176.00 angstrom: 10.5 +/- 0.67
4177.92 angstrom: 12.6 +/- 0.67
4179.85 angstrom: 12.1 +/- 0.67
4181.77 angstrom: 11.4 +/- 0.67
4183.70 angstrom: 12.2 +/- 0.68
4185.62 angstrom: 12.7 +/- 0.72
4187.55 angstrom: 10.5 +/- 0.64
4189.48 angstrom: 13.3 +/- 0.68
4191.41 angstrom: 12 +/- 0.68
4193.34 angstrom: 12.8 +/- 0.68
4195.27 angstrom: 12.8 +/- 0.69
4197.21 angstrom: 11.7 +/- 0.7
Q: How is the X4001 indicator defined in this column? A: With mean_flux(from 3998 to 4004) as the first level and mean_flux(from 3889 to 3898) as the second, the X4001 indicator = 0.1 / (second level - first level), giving -0.03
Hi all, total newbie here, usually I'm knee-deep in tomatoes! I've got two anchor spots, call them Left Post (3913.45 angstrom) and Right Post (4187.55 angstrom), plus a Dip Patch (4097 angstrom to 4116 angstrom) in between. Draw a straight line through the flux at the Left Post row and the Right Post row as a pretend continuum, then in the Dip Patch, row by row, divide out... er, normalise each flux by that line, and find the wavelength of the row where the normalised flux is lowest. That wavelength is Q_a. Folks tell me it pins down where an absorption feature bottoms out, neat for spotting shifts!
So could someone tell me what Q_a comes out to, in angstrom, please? 4103.55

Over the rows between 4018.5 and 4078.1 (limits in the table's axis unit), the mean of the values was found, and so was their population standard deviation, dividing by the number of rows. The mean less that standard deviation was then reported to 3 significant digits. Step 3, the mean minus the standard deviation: 10.8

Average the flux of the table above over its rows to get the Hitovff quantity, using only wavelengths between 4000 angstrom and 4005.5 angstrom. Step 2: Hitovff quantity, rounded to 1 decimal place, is 12.7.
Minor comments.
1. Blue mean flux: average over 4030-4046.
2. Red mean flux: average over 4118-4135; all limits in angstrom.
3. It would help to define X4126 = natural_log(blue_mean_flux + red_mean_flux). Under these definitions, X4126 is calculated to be 3.18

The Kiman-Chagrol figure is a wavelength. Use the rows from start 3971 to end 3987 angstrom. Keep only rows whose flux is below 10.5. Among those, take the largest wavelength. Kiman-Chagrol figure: 3982.54 angstrom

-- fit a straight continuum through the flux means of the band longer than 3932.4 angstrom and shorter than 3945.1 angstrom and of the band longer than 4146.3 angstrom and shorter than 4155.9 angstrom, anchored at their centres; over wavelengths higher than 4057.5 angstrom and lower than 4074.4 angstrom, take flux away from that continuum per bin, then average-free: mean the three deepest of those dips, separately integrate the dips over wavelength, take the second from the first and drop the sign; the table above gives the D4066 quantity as 12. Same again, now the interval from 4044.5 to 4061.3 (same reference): 30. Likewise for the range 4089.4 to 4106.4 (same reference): 11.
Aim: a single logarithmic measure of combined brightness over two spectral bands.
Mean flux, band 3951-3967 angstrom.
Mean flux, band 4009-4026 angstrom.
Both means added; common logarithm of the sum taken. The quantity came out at 1.34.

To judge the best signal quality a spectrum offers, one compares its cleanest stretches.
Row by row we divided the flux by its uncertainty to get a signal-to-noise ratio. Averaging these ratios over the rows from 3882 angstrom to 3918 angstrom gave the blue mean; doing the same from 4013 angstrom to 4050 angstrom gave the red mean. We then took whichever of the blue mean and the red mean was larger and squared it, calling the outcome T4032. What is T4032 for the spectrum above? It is 286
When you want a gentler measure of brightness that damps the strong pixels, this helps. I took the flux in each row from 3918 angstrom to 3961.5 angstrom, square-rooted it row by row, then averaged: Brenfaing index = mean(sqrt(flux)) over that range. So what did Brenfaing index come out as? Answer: 3.25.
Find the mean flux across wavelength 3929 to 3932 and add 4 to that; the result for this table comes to 12.2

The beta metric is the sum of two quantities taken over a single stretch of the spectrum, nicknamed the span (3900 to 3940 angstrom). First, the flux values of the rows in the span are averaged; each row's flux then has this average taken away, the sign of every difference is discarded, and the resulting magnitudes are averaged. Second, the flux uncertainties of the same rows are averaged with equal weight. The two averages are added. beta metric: 2.1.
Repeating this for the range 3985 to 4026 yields 1.4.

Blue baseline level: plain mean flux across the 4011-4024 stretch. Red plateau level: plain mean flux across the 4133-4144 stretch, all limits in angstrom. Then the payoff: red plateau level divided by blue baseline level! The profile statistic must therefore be 0.96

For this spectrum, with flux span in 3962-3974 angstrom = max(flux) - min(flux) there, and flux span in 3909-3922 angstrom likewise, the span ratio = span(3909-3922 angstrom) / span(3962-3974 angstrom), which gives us 0.94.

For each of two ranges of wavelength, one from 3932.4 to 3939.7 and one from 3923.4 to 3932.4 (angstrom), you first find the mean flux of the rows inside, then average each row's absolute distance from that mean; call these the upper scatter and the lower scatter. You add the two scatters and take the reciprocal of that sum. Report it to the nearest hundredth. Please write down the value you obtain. 0.35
